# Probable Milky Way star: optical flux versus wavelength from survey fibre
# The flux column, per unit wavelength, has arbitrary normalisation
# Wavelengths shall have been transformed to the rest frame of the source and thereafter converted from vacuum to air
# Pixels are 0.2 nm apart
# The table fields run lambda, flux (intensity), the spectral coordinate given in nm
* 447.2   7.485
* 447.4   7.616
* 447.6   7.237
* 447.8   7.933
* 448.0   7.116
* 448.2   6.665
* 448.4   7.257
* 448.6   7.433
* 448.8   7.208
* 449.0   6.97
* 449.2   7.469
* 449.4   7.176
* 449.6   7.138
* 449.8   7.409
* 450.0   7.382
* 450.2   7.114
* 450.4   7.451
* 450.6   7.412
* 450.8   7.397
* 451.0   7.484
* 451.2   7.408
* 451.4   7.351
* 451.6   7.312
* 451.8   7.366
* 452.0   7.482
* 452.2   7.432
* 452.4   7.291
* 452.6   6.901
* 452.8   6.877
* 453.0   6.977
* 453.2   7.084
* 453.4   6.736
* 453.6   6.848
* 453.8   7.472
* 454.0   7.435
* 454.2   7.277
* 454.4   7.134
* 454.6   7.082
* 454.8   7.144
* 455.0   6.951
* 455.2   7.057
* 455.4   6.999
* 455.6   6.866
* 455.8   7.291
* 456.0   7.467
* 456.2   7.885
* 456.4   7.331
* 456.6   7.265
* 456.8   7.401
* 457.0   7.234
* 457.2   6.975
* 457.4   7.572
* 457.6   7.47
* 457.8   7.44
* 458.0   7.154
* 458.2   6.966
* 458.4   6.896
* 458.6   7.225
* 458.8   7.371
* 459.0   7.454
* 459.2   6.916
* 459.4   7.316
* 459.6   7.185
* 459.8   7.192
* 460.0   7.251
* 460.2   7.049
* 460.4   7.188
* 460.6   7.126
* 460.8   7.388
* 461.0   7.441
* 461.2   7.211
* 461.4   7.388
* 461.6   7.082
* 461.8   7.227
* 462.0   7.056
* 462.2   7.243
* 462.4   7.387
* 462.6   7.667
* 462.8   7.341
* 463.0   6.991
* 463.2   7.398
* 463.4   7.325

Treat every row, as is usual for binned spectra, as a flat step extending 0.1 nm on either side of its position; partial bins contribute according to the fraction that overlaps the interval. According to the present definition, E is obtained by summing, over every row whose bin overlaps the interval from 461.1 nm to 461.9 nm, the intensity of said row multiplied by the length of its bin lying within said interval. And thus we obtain 5.78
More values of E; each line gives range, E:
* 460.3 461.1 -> 5.83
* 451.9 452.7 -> 5.82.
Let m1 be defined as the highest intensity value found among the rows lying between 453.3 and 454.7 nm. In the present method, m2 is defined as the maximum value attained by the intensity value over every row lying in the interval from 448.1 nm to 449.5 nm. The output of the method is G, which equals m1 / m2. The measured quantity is 1.00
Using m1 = 7.472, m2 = 7.469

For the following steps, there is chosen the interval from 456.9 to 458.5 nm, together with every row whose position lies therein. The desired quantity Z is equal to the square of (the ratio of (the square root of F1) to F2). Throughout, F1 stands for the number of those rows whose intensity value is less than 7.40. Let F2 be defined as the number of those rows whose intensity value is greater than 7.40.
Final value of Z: 0.6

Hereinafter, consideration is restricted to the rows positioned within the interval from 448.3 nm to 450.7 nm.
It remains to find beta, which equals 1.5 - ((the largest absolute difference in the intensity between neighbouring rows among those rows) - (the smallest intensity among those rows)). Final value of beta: 7.97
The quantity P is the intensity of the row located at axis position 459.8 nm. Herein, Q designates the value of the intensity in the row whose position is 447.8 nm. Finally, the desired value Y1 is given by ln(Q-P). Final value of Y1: -0.3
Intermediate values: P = 7.192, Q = 7.933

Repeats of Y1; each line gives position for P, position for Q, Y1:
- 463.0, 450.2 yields -2.1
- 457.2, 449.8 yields -0.8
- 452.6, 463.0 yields -2.4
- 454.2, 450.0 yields -2.3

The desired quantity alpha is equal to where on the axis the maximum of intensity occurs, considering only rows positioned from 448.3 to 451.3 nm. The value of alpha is 451.0 nm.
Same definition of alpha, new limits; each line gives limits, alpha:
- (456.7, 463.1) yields 462.6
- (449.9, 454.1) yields 451.0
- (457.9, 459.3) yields 459.0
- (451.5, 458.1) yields 456.2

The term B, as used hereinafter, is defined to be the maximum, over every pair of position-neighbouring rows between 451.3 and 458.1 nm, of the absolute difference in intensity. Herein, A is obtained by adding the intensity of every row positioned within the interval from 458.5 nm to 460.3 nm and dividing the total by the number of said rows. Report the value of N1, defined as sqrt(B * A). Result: 2.12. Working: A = 7.22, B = 0.62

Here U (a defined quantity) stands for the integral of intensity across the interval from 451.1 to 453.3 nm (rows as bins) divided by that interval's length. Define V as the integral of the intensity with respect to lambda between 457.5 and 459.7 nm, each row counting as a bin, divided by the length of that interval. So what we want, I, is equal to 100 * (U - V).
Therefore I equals 1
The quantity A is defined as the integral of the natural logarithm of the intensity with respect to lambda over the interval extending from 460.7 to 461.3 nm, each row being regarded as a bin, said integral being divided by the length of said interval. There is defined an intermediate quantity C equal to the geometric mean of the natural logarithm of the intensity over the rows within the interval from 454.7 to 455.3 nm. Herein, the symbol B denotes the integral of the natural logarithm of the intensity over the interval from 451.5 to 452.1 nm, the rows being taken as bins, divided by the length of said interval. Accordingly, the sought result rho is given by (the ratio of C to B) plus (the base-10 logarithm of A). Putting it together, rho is 1.28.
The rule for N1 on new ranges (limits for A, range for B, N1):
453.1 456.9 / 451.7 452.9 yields 1.68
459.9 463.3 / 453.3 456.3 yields 2.13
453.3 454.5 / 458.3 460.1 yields 1.96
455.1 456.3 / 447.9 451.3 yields 2.07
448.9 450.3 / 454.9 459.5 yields 2.08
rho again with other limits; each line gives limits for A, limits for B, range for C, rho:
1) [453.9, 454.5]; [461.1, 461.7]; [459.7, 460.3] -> 1.29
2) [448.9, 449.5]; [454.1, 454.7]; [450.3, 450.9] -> 1.31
